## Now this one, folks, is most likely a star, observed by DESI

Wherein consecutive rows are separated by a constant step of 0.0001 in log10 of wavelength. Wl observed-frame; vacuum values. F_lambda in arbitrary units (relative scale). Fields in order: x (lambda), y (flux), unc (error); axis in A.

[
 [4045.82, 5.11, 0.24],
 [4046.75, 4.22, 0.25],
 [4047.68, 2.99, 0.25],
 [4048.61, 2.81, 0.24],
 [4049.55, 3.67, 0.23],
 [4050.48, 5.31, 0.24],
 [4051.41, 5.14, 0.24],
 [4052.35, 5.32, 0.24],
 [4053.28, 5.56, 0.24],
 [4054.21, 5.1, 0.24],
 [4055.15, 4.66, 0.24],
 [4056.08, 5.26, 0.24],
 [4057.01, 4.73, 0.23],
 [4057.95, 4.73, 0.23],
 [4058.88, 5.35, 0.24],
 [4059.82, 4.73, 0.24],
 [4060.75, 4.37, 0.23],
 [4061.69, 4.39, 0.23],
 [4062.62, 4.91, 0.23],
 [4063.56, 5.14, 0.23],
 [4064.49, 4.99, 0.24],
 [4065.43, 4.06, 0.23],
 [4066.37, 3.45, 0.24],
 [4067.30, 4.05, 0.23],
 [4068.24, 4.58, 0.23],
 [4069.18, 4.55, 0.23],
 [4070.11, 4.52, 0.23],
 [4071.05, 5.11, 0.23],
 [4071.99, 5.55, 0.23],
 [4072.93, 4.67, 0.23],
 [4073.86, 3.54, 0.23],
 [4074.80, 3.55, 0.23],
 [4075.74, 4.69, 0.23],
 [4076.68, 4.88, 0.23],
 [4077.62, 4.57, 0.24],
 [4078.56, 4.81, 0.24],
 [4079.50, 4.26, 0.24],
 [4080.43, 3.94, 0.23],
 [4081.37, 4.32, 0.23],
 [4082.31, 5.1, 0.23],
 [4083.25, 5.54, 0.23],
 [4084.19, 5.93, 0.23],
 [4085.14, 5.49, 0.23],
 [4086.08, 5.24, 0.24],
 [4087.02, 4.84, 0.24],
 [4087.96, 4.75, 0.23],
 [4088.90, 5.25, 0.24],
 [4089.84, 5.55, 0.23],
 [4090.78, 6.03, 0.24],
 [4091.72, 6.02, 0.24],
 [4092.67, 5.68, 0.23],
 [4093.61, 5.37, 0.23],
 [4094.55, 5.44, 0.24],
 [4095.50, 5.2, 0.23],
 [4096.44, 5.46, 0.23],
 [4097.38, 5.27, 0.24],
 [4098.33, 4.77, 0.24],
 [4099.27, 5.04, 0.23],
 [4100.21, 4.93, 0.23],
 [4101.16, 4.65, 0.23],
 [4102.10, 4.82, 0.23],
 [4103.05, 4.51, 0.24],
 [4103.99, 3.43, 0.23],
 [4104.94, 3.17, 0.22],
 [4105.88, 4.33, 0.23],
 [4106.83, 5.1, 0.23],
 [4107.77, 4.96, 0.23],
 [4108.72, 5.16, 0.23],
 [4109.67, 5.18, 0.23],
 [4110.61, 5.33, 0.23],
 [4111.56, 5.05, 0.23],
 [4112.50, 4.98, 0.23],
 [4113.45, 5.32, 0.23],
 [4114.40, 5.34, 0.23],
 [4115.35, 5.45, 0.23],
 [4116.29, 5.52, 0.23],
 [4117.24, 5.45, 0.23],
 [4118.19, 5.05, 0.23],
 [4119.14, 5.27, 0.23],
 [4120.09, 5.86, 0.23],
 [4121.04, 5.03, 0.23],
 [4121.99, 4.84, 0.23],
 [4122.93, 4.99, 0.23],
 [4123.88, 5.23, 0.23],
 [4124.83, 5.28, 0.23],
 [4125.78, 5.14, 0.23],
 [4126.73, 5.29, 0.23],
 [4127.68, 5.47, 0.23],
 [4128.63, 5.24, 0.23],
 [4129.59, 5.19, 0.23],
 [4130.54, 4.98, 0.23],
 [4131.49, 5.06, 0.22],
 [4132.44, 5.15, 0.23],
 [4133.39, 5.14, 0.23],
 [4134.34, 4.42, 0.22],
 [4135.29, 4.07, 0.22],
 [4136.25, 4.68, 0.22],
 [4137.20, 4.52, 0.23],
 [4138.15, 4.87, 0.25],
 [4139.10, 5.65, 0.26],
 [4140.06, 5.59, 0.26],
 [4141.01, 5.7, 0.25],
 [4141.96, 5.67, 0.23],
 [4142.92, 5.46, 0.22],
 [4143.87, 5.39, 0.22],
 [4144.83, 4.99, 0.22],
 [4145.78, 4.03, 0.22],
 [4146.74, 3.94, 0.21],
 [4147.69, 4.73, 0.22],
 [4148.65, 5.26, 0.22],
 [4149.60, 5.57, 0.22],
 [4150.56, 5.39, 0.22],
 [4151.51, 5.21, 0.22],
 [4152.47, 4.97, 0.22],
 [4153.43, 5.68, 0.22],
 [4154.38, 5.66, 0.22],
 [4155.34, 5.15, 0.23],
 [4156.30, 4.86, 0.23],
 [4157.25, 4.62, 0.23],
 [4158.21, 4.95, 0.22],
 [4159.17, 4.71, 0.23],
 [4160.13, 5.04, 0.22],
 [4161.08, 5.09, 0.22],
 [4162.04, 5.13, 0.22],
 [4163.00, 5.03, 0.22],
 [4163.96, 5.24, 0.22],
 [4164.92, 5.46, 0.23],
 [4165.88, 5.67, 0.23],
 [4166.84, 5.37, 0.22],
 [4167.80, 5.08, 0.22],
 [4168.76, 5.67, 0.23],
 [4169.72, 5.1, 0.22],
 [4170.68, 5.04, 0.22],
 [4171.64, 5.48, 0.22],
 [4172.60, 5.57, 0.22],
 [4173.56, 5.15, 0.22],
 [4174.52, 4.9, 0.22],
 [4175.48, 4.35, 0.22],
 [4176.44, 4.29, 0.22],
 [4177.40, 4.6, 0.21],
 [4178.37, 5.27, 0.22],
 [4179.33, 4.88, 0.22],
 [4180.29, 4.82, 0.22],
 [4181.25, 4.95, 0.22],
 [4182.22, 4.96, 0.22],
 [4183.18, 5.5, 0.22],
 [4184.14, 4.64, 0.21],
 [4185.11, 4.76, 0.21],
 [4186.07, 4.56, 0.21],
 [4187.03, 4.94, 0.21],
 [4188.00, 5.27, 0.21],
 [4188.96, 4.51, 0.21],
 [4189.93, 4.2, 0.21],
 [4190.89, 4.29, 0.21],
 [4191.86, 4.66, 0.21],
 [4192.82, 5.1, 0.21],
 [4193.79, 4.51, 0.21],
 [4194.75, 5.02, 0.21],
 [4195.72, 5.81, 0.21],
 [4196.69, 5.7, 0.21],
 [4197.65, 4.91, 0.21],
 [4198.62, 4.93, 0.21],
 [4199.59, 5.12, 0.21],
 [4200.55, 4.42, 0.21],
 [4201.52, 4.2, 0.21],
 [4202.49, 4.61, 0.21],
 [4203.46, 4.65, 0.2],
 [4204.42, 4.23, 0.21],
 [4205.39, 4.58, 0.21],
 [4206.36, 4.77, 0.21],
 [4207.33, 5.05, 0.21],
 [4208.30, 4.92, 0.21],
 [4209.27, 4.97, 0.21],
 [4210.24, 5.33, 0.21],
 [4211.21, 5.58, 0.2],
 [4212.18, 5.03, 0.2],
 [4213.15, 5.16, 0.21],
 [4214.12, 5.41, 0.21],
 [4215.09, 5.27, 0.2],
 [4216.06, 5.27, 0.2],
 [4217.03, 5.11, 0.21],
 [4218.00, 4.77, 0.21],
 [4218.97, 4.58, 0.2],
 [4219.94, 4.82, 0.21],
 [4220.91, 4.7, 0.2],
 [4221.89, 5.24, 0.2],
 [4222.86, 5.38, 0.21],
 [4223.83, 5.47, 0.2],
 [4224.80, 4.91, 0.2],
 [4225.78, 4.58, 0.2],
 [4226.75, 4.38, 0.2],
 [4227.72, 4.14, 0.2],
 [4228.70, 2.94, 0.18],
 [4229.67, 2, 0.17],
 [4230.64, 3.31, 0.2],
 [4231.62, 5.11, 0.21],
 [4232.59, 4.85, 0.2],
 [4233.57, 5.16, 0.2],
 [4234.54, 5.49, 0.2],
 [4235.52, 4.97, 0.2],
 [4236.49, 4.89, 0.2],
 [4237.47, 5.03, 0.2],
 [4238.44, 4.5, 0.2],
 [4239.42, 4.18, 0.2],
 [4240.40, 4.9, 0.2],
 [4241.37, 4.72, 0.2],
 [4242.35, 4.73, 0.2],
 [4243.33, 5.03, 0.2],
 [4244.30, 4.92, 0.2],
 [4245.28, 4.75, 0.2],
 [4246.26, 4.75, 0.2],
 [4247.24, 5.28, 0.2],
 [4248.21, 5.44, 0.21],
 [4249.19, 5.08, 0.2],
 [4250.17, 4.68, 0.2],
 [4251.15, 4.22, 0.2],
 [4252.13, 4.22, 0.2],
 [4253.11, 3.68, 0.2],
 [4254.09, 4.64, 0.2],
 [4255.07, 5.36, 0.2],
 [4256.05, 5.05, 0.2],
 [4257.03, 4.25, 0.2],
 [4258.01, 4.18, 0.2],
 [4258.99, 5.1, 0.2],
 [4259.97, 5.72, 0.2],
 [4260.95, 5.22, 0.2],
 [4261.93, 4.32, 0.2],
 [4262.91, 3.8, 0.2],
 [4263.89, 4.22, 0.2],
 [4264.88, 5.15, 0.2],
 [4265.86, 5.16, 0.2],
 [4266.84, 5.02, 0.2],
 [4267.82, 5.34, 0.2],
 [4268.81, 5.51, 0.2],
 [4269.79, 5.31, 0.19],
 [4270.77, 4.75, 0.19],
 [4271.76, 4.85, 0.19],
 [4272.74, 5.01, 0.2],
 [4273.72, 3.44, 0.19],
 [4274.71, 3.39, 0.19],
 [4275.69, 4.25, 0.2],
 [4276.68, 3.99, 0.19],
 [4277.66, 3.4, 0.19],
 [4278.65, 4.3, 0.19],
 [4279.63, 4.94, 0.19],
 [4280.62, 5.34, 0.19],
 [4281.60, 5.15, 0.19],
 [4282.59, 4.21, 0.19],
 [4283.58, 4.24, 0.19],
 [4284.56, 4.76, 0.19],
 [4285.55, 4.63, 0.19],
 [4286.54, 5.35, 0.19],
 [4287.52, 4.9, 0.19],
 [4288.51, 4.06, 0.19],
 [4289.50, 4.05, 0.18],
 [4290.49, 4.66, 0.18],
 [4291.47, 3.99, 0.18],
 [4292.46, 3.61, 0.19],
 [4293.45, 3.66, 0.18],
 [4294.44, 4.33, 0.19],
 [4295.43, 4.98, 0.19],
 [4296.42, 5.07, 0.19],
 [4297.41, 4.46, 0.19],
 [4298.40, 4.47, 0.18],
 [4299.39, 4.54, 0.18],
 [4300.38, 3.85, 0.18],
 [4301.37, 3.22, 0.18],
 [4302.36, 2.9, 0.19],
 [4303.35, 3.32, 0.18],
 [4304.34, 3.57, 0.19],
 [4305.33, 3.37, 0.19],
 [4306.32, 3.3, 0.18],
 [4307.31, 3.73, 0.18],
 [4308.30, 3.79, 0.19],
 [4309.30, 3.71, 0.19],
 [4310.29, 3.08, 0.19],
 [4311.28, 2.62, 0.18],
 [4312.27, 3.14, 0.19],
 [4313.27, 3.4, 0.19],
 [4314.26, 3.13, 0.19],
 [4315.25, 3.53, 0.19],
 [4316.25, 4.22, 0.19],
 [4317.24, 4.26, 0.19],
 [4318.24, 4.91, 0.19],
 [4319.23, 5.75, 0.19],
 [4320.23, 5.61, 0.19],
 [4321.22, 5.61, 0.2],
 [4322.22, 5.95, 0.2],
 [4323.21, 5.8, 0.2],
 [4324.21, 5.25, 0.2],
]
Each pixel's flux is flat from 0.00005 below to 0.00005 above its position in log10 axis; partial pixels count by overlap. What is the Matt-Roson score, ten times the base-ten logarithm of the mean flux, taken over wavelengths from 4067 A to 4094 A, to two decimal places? 6.91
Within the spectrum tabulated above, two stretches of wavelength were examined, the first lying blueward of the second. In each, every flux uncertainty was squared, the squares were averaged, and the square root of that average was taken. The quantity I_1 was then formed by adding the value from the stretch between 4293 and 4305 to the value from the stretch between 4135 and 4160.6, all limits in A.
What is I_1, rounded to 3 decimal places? 0.412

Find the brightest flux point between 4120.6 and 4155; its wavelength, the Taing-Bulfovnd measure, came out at 4141.01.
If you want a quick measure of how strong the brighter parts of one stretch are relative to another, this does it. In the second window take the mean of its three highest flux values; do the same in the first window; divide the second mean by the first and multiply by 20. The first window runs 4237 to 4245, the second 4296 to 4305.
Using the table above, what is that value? 18.8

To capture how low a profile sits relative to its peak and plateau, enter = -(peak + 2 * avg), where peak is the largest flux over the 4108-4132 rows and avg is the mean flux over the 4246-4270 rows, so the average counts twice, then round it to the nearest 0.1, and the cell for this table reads -15.5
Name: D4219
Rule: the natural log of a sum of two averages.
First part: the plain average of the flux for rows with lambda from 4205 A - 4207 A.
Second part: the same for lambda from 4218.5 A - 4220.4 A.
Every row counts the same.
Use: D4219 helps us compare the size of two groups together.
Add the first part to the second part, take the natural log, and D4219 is 2.24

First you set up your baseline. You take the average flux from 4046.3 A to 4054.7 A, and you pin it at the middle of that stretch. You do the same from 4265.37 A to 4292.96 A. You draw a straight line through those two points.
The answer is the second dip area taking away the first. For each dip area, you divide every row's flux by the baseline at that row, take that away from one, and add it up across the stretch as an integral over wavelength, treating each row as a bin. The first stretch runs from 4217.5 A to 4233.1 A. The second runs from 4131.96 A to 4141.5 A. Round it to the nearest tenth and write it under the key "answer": -1.3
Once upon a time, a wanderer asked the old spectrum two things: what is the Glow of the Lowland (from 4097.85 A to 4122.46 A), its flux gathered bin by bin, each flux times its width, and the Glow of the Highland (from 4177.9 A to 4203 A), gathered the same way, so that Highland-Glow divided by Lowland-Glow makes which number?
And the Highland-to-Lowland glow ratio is 1.00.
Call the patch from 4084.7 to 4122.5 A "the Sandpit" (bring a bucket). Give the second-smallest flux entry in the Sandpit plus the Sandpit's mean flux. 8.5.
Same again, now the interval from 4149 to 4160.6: 9.9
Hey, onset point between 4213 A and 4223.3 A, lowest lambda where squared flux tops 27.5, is 4214.12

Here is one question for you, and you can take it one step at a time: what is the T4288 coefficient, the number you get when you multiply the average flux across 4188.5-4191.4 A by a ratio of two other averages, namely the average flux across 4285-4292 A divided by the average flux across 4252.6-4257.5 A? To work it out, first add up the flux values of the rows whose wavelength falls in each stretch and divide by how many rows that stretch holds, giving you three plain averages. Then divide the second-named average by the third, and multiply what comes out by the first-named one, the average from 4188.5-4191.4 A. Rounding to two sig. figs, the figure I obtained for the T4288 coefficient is 4.3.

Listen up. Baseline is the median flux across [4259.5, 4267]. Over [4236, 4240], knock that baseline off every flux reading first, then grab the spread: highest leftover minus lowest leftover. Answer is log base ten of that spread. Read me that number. -0.1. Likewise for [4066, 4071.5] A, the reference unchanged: 0.2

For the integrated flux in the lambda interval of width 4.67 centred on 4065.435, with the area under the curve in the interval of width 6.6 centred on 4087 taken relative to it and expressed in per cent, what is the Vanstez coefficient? 172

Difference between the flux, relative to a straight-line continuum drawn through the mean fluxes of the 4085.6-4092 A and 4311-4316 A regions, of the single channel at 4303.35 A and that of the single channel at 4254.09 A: -0.22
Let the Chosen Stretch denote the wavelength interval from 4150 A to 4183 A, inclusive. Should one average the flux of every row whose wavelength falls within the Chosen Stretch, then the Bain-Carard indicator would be 5.10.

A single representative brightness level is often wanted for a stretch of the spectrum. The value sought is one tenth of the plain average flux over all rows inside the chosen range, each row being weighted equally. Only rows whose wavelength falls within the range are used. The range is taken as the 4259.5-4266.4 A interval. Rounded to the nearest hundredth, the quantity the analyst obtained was 0.48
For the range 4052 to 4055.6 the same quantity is 0.52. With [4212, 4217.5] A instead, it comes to 0.52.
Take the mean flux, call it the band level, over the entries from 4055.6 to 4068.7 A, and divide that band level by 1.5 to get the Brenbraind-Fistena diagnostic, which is 3.08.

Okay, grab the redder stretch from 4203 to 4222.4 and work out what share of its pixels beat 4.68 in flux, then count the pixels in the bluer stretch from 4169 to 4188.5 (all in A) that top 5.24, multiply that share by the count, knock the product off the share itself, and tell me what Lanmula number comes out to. -3.2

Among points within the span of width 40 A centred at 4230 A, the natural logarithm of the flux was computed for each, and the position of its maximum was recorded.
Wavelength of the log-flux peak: 4211.21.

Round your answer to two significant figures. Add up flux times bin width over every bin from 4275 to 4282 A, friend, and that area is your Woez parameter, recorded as 31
